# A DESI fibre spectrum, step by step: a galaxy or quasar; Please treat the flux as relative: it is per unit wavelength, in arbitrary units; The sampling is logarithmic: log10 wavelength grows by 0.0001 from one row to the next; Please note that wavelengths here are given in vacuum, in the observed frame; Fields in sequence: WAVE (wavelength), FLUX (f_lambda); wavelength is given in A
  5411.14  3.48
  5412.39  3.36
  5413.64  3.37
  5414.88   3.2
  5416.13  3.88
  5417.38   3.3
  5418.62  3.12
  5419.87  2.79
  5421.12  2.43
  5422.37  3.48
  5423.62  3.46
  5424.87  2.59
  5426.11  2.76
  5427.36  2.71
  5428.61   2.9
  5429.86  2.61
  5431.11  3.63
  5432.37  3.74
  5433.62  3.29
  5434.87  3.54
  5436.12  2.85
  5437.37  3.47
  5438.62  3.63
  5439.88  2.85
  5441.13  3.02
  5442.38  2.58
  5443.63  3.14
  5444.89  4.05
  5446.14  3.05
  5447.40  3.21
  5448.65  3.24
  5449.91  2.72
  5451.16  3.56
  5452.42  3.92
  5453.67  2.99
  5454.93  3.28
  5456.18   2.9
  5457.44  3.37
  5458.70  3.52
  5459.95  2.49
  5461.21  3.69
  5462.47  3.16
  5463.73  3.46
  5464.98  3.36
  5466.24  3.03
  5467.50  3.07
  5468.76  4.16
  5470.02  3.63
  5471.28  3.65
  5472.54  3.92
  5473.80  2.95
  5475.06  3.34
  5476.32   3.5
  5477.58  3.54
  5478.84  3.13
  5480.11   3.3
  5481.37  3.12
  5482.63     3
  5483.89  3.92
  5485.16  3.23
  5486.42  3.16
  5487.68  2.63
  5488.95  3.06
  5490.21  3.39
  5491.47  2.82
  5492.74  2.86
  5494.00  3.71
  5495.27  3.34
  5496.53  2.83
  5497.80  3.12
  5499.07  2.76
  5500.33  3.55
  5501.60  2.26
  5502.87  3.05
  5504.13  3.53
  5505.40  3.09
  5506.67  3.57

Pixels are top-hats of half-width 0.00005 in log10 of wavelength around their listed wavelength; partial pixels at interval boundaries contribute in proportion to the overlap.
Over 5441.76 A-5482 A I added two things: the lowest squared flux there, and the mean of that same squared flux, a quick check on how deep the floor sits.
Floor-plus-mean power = 17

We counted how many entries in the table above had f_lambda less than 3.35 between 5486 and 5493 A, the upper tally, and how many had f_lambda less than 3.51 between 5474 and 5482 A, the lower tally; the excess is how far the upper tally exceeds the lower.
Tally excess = 0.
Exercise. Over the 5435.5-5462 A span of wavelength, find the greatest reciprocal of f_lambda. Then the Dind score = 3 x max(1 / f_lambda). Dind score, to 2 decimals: 1.20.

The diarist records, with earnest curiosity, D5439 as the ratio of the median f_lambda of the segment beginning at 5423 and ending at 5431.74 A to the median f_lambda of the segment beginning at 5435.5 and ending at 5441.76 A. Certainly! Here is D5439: 0.91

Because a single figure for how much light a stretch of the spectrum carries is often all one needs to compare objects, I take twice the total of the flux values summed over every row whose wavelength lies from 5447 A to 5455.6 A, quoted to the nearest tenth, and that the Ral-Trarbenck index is 45.8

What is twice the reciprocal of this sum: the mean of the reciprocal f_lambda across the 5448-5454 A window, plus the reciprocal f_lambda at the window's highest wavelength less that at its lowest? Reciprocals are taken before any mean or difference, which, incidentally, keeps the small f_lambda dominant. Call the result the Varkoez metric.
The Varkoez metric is 6.0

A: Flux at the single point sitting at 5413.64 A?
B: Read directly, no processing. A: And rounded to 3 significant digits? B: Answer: 3.37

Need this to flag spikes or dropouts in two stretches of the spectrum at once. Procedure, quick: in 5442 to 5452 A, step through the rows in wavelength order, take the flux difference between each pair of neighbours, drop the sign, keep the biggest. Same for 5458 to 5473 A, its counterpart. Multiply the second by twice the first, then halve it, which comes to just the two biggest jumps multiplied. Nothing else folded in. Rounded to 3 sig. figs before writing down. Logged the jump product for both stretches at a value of 1.20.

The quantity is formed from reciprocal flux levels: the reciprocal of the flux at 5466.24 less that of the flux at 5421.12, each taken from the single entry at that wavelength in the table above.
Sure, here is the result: -0.08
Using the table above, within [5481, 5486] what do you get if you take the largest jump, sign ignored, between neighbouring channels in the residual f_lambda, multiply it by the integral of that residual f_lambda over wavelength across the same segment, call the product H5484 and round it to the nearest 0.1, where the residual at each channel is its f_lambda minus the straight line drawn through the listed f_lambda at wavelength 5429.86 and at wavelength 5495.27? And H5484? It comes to 0.5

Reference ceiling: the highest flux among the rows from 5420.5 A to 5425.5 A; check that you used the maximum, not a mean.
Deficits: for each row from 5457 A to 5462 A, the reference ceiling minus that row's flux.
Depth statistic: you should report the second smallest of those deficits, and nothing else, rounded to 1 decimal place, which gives 0.0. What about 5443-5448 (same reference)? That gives 0.3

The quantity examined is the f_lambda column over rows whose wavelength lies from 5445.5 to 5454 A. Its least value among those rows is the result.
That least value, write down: 2.72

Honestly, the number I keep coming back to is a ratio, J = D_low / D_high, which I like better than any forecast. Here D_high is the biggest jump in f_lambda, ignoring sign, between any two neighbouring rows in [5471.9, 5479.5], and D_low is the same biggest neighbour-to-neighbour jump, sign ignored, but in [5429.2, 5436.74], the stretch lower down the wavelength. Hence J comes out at 1.05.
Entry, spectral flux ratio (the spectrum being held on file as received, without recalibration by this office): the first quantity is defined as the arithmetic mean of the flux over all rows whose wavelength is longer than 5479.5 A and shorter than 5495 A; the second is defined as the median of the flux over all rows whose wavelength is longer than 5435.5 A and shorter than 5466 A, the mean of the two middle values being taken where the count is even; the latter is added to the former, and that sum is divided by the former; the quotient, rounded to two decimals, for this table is 2.01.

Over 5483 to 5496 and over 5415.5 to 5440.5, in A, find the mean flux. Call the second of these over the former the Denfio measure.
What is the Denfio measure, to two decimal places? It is 0.98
